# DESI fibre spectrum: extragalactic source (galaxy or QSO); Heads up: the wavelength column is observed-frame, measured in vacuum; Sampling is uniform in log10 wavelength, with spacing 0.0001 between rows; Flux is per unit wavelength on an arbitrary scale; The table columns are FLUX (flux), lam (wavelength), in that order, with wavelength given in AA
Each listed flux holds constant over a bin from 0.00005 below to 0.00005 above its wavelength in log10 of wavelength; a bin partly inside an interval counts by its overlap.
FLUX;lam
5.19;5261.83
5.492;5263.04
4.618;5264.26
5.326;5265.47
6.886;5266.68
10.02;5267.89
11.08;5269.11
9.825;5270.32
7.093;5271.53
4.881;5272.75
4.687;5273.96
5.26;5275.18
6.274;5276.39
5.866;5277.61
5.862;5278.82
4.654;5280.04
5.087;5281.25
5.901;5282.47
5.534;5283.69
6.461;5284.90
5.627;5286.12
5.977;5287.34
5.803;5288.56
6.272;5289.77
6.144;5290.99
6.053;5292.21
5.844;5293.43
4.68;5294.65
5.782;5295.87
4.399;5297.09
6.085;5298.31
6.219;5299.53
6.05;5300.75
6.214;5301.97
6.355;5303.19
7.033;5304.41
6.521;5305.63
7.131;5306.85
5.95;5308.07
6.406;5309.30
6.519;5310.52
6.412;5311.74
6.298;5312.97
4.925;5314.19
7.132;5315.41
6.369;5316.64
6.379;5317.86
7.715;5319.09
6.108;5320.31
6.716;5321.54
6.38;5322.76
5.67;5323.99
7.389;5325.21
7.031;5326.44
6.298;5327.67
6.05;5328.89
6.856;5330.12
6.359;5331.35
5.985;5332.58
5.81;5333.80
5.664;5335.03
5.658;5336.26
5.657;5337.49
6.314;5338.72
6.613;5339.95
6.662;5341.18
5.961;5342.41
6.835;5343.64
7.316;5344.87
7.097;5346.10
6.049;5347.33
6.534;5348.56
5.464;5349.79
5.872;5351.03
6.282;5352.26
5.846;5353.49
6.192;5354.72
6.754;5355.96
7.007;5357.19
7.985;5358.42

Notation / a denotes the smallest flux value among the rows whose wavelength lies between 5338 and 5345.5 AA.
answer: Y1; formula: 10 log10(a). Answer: 7.8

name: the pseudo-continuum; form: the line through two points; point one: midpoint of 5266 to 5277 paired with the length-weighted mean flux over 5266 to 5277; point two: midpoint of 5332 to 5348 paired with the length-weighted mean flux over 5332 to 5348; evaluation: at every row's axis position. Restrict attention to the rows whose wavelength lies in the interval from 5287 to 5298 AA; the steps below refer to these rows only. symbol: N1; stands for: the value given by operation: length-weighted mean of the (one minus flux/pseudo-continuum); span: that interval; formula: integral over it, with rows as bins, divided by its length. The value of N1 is 0.19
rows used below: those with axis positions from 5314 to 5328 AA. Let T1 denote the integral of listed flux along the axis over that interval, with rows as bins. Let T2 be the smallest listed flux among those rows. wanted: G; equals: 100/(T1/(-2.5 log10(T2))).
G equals -1.88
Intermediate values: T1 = 91.8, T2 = 4.925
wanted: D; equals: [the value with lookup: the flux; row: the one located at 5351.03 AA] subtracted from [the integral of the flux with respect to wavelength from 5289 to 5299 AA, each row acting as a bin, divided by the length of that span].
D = -0.2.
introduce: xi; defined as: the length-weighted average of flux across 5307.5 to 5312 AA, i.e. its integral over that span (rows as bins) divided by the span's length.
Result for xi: 6.32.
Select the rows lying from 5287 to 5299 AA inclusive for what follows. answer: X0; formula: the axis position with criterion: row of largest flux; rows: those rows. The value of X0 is 5289.77 AA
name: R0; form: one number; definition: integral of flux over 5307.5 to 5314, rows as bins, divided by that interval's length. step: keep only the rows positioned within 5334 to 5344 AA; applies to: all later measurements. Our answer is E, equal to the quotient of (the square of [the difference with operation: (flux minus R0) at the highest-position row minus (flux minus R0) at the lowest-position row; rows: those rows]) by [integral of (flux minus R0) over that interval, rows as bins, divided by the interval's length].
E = -16.1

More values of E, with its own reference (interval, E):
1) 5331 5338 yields -1.3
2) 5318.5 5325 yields 12.2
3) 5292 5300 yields 0.0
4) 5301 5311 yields 0.3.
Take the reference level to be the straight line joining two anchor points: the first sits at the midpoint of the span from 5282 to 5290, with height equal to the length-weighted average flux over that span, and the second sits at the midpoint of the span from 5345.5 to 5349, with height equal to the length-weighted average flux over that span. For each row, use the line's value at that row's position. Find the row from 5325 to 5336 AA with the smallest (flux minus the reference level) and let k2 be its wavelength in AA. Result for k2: 5335.03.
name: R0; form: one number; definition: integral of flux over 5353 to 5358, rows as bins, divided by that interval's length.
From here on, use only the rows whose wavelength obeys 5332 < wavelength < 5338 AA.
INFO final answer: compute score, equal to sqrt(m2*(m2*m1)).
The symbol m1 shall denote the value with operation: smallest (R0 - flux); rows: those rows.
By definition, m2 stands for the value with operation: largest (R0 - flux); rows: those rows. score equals 0.6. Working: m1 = 0.54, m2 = 0.87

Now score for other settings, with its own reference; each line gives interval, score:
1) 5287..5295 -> 0.9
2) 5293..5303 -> 1.2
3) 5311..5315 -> 0.5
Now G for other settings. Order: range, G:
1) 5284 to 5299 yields -1.86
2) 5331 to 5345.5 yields -2.08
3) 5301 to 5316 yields -1.80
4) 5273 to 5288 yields -1.99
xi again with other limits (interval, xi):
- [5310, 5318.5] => 6.29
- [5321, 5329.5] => 6.51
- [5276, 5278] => 6.06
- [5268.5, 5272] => 9.43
